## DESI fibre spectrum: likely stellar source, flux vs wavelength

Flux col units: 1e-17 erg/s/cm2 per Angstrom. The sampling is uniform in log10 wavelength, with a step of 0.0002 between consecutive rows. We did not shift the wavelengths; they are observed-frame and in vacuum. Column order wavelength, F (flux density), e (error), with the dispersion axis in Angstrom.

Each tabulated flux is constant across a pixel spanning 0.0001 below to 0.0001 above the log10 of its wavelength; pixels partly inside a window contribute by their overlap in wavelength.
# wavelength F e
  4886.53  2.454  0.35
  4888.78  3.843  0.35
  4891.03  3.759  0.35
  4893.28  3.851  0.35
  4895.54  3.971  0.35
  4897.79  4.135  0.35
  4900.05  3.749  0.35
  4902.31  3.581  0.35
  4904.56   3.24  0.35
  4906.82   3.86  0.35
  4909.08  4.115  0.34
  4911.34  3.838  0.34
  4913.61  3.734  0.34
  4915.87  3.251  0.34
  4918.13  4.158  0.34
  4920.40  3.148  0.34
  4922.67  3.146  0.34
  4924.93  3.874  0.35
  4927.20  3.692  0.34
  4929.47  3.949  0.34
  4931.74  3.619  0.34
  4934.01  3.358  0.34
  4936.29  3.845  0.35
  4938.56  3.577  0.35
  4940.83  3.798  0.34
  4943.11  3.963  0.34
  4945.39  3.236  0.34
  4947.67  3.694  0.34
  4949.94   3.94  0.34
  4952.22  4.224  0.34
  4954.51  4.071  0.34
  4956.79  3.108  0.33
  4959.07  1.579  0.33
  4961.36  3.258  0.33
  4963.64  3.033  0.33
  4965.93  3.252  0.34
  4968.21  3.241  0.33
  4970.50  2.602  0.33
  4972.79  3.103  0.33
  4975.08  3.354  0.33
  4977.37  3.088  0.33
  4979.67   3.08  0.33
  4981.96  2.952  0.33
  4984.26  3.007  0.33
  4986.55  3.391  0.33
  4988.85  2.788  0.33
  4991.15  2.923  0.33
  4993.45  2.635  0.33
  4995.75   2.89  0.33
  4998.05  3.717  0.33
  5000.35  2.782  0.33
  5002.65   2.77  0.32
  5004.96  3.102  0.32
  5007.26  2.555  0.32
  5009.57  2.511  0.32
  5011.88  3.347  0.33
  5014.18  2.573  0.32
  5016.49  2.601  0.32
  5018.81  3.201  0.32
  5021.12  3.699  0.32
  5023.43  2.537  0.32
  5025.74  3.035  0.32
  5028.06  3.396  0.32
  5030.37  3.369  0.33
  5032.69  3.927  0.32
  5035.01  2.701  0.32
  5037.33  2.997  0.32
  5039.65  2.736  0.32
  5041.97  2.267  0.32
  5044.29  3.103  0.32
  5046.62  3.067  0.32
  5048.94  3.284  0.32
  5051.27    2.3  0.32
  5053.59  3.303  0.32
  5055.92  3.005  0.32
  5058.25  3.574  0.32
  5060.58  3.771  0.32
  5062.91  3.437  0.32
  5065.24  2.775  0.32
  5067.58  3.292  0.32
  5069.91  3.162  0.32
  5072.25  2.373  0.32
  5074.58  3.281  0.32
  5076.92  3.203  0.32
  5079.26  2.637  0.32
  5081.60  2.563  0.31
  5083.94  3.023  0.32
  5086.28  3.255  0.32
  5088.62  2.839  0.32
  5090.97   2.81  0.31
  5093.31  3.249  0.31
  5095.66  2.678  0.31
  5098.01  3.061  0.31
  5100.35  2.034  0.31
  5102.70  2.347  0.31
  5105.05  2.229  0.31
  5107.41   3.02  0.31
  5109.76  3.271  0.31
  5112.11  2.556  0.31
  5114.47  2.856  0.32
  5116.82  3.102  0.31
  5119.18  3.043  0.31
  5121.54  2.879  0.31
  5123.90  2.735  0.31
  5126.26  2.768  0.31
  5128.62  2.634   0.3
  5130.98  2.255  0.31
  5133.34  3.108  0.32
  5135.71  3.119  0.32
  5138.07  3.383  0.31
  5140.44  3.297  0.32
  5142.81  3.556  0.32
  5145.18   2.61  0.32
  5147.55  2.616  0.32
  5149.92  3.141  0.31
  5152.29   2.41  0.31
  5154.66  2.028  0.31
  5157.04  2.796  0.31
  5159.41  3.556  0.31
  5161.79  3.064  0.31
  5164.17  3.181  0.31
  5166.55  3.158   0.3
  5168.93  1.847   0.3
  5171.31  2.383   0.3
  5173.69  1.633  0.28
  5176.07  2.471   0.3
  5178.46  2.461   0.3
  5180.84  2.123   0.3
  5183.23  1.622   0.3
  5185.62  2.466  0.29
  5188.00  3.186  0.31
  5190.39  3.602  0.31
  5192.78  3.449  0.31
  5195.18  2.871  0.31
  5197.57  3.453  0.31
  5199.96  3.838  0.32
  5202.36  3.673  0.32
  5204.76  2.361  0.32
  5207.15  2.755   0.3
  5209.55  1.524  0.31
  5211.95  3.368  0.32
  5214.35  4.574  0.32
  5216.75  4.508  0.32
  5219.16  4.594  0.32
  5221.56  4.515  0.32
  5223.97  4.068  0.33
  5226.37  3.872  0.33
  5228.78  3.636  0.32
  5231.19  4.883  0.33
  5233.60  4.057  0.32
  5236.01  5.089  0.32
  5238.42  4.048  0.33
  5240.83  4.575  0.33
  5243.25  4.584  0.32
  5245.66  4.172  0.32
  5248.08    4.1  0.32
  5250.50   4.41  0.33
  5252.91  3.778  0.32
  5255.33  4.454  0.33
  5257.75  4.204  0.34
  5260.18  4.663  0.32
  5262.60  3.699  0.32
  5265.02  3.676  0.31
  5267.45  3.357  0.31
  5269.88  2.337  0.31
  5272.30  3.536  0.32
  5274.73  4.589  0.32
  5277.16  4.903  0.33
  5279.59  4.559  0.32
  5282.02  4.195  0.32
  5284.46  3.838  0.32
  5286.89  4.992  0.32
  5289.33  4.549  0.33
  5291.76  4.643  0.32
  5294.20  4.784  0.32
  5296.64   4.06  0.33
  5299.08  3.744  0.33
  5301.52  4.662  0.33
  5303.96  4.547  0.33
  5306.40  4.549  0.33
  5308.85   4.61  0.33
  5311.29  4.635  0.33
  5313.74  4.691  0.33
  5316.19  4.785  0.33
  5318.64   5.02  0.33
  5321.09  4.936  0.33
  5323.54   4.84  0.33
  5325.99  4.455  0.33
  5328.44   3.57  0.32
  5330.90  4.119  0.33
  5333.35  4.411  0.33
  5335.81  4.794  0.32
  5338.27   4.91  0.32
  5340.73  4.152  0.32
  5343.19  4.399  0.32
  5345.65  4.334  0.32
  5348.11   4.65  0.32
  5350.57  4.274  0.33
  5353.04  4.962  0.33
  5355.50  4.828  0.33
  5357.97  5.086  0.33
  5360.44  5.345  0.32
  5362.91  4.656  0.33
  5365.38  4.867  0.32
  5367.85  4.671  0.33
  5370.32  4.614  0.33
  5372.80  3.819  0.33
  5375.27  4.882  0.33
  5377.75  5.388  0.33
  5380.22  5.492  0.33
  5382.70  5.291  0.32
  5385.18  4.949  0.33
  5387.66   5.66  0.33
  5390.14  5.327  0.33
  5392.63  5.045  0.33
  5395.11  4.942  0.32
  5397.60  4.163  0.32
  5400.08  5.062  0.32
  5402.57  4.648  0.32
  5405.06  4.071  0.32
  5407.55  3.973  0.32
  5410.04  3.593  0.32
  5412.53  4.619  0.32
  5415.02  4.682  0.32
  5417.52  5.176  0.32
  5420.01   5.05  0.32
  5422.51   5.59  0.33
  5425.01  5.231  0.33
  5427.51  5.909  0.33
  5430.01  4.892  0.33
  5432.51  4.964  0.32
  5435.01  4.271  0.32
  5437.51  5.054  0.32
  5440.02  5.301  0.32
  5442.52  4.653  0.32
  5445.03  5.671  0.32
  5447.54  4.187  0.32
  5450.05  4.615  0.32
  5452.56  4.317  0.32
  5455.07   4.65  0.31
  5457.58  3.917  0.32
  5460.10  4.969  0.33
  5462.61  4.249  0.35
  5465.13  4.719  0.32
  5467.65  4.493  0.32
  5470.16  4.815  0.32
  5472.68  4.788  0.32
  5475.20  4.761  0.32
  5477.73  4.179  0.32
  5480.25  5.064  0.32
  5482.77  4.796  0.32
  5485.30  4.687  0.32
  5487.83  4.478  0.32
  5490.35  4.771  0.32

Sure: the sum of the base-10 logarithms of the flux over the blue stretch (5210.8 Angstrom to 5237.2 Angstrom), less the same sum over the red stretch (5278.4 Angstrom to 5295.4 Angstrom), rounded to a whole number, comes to 2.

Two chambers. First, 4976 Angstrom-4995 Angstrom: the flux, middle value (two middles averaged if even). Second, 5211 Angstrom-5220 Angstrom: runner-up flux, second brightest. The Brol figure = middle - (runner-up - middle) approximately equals 1.4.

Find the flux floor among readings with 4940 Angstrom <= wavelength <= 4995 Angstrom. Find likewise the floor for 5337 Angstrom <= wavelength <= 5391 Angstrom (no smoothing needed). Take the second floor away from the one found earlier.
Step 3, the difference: -2.2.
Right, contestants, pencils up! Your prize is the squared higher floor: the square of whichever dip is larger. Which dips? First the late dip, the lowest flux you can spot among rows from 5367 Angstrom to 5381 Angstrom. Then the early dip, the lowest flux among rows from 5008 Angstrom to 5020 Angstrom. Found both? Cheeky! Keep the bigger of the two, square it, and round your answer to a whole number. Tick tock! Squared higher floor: 15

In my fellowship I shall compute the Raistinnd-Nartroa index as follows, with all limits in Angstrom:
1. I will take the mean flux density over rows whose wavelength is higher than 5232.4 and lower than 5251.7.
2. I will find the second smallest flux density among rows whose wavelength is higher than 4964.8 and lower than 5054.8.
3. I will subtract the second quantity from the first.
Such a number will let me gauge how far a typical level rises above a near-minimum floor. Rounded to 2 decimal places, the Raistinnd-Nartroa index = 2.08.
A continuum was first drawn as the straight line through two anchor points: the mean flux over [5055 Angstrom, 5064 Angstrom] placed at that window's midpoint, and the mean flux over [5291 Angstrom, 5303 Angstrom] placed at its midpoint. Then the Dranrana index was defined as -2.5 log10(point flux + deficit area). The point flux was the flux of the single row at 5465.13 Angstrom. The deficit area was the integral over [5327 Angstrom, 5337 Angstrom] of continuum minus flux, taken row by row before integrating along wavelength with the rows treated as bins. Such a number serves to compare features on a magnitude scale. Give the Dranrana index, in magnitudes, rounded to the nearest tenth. -2.2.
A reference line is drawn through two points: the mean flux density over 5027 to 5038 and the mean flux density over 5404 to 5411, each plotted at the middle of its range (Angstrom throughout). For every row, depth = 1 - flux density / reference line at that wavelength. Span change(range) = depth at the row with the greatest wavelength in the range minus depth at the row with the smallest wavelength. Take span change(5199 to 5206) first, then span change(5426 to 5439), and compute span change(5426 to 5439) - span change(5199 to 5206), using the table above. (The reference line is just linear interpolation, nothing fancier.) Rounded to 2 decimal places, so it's -0.19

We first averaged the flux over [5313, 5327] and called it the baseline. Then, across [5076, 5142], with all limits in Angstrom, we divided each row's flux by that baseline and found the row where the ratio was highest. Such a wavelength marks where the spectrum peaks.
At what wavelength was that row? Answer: 5138.07 Angstrom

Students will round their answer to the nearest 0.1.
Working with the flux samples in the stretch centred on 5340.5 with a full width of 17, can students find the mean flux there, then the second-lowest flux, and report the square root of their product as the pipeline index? 4.4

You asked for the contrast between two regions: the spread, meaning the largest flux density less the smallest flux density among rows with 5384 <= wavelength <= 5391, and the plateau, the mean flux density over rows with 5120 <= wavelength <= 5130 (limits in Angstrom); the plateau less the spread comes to 2.04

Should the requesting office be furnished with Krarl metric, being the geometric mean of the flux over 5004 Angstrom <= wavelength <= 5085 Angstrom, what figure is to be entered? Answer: 3.0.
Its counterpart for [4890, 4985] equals 3.5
